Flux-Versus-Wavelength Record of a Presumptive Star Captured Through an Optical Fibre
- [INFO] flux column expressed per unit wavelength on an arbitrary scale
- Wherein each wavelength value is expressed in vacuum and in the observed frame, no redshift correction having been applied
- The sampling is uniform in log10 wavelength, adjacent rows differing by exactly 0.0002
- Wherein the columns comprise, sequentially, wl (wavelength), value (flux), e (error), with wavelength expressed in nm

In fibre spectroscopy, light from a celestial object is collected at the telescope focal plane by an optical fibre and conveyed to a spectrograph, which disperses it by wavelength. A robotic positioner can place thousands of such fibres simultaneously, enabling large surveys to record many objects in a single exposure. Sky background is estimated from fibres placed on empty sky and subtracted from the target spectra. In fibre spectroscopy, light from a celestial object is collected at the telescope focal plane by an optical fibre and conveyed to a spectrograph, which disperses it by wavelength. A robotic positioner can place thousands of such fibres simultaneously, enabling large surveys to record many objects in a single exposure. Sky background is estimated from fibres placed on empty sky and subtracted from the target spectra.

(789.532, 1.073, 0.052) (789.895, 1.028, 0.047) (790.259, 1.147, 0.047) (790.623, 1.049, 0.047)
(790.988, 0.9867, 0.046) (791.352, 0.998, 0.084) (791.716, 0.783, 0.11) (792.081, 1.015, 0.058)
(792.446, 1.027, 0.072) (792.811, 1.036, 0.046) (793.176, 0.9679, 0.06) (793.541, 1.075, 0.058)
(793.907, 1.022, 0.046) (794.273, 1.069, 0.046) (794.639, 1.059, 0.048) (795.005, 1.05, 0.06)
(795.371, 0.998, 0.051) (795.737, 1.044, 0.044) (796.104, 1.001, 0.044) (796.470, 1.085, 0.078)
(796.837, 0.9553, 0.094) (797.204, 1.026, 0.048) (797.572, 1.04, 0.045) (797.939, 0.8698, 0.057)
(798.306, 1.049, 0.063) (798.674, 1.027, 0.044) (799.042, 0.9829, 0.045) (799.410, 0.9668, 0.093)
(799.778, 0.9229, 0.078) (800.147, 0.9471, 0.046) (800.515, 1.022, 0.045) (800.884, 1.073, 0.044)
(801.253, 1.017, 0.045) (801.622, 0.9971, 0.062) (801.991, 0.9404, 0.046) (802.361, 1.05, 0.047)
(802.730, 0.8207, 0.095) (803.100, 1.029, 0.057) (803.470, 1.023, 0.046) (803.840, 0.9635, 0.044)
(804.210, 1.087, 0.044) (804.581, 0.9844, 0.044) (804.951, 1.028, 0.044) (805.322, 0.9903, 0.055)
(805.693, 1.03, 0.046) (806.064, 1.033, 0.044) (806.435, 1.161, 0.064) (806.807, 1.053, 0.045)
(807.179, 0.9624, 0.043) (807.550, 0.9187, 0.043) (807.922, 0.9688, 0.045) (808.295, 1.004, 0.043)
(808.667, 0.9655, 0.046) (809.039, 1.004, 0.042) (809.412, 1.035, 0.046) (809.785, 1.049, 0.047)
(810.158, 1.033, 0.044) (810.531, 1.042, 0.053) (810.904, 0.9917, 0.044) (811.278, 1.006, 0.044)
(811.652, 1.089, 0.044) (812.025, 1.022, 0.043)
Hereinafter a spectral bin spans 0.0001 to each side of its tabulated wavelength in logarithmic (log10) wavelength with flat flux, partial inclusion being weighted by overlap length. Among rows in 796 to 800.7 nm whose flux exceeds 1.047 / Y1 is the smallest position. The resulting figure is 796.470 nm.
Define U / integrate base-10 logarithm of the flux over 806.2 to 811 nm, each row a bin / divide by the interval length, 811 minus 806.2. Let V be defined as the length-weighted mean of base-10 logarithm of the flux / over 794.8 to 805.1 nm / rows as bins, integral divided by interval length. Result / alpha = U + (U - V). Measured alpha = 0.012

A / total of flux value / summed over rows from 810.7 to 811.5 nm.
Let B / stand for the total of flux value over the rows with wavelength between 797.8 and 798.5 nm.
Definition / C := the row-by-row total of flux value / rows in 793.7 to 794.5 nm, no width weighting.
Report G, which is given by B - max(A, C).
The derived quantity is -0.172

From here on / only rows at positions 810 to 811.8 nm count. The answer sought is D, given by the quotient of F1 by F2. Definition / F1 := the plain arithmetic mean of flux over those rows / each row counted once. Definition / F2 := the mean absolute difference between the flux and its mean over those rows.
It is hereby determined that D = 39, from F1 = 1.03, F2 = 0.03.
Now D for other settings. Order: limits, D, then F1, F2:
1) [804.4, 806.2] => 49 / 1.01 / 0.02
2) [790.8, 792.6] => 13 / 0.96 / 0.07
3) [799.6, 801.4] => 20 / 1.00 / 0.05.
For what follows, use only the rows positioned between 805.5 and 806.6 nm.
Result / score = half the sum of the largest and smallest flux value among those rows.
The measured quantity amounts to 1.10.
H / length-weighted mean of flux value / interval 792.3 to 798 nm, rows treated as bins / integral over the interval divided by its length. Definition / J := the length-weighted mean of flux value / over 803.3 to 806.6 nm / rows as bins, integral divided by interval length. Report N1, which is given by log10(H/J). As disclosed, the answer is -0.004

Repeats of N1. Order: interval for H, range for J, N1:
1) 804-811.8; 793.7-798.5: 0.000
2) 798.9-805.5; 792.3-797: -0.017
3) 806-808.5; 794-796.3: -0.010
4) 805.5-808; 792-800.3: 0.004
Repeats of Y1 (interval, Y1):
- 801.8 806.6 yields 802.361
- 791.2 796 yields 793.541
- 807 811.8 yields 809.785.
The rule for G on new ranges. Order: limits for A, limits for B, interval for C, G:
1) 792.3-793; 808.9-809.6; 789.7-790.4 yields -0.136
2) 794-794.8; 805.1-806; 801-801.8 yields -0.108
